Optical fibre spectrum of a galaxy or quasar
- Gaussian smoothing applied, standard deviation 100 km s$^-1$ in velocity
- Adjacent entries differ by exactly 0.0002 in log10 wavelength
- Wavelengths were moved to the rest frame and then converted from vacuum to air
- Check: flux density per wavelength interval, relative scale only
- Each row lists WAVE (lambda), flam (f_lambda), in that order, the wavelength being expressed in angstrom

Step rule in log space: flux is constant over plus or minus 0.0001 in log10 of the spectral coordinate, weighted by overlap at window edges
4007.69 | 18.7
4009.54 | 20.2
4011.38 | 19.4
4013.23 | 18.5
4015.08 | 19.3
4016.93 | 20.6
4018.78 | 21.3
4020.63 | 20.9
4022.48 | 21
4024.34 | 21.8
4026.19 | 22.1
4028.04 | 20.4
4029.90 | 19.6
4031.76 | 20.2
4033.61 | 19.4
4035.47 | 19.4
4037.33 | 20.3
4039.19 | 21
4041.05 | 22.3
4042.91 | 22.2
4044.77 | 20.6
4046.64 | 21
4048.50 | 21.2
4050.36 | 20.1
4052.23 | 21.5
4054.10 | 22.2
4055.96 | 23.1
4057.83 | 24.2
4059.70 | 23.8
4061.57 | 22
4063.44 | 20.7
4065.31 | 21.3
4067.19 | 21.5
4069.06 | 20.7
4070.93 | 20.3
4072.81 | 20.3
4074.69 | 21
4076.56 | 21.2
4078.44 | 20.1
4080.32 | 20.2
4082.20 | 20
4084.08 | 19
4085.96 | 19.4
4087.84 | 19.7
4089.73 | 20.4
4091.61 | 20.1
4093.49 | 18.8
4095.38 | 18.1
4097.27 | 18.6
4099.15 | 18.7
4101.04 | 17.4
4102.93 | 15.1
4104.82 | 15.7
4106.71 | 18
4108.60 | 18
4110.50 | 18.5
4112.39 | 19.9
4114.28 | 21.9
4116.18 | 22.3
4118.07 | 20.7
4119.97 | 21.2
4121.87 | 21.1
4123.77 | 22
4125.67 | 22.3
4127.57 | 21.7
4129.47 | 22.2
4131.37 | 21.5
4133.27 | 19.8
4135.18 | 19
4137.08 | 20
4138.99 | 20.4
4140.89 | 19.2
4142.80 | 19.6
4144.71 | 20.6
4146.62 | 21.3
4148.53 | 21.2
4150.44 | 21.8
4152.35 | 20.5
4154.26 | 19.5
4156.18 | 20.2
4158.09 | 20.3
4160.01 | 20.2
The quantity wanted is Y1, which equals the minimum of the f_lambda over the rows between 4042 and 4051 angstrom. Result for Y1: 20.1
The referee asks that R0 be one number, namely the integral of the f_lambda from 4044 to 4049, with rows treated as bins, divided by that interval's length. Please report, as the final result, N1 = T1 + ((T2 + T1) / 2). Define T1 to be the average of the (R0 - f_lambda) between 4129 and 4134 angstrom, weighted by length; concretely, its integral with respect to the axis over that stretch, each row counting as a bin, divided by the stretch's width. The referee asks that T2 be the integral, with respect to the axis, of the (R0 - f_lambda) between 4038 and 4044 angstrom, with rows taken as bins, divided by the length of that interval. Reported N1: -0.7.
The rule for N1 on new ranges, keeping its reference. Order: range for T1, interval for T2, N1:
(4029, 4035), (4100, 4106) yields 4.2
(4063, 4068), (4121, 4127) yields -0.9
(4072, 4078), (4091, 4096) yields 1.1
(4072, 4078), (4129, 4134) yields 0.1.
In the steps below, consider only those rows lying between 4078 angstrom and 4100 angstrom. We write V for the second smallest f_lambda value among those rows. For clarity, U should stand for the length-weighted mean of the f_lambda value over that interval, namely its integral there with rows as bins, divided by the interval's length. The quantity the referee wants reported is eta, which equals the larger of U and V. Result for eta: 19.4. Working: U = 19.4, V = 18.6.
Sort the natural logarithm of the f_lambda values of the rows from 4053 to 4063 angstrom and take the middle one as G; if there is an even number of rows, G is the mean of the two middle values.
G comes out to 3.14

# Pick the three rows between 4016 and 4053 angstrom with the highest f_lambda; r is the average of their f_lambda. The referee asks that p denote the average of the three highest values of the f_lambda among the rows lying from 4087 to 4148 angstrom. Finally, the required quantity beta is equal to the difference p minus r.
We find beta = 0.1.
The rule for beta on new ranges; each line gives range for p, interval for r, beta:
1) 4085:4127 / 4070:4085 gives 1.4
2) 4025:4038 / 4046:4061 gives -2.8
